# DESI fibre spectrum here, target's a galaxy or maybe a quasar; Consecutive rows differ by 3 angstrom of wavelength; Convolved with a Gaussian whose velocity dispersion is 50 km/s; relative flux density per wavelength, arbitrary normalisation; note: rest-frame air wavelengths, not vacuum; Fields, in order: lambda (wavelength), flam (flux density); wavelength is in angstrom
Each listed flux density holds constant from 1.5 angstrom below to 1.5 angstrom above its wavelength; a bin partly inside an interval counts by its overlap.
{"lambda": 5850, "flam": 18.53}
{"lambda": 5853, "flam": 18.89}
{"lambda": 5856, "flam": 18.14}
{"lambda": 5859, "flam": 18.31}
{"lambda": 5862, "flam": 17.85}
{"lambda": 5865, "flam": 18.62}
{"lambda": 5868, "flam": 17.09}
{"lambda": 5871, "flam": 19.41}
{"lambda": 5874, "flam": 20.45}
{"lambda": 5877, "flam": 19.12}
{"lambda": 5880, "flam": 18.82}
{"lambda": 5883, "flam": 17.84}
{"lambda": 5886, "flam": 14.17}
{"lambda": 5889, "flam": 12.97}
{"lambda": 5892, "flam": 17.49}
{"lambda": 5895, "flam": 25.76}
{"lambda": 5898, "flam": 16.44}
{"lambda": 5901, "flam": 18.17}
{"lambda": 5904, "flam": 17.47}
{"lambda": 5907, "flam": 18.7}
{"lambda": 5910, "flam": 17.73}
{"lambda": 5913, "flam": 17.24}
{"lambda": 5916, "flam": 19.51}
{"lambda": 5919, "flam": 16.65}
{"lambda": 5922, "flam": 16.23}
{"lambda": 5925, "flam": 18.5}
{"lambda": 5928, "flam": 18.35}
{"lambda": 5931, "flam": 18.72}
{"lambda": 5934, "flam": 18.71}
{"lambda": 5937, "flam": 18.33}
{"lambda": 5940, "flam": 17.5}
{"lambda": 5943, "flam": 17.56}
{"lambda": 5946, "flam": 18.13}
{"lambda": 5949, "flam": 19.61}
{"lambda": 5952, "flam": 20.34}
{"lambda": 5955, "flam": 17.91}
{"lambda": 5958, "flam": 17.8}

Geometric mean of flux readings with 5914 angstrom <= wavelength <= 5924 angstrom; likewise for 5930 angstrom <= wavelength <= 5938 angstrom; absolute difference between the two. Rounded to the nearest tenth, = 1.2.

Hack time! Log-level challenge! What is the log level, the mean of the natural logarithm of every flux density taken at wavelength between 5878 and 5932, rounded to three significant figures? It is 2.87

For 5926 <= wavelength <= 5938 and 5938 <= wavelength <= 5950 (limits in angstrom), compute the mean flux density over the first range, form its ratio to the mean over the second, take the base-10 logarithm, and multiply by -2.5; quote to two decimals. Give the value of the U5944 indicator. -0.02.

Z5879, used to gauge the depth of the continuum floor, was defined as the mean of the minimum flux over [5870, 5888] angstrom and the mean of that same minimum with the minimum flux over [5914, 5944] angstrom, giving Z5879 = 14.7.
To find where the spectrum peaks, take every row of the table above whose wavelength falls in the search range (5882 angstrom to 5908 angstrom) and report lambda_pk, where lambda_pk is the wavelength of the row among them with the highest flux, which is 5895 angstrom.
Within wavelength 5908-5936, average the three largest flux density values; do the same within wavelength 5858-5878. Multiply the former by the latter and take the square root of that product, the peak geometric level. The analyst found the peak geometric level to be 19.3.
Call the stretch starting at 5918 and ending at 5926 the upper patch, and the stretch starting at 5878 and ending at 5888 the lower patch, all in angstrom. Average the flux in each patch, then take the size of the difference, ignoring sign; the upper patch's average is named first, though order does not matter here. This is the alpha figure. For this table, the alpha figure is 0.2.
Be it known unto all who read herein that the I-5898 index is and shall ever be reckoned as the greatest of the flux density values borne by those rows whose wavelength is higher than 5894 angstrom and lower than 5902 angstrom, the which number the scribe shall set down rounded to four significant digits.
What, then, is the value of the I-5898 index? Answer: 25.76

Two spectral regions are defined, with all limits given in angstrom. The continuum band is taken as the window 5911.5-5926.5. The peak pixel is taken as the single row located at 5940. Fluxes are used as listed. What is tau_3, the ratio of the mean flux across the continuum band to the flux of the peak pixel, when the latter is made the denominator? 1.01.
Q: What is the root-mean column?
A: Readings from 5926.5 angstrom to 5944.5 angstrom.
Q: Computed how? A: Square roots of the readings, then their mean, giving 4.27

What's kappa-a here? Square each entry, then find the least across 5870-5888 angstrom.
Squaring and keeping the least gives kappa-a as 201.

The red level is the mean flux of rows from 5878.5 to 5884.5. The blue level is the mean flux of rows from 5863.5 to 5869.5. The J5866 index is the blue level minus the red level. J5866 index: -0.5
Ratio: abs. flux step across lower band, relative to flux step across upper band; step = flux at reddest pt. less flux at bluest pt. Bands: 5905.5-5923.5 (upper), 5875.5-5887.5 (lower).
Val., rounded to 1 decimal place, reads -2.0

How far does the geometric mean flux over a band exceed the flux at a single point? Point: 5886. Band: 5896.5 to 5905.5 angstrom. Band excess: 3.2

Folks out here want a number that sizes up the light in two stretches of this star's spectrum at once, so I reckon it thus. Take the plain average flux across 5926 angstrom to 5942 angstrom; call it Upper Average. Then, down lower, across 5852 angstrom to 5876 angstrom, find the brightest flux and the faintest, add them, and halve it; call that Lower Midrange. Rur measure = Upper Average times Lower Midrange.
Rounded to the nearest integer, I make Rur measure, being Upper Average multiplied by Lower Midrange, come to 344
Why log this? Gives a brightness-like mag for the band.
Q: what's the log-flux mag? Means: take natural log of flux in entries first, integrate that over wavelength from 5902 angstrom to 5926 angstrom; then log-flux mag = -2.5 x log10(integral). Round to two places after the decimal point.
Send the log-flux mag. -4.60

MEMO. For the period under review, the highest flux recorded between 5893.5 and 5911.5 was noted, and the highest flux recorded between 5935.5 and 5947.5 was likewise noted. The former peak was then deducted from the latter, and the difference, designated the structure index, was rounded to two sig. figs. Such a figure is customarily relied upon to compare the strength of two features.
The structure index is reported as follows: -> -7.4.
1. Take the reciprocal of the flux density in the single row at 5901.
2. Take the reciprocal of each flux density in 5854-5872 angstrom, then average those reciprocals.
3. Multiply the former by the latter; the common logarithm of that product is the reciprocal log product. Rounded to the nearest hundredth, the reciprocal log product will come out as -2.52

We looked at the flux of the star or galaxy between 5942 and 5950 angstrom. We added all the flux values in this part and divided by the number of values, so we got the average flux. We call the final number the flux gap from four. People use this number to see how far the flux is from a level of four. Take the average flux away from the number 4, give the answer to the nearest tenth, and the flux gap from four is -14.4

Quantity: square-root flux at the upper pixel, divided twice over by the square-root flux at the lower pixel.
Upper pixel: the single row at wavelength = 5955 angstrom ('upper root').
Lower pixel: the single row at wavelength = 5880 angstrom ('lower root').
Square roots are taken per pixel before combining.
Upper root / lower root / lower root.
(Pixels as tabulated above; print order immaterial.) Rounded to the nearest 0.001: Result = 0.225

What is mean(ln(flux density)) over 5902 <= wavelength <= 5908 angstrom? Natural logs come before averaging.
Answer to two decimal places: 2.89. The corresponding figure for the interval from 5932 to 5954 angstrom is 2.92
